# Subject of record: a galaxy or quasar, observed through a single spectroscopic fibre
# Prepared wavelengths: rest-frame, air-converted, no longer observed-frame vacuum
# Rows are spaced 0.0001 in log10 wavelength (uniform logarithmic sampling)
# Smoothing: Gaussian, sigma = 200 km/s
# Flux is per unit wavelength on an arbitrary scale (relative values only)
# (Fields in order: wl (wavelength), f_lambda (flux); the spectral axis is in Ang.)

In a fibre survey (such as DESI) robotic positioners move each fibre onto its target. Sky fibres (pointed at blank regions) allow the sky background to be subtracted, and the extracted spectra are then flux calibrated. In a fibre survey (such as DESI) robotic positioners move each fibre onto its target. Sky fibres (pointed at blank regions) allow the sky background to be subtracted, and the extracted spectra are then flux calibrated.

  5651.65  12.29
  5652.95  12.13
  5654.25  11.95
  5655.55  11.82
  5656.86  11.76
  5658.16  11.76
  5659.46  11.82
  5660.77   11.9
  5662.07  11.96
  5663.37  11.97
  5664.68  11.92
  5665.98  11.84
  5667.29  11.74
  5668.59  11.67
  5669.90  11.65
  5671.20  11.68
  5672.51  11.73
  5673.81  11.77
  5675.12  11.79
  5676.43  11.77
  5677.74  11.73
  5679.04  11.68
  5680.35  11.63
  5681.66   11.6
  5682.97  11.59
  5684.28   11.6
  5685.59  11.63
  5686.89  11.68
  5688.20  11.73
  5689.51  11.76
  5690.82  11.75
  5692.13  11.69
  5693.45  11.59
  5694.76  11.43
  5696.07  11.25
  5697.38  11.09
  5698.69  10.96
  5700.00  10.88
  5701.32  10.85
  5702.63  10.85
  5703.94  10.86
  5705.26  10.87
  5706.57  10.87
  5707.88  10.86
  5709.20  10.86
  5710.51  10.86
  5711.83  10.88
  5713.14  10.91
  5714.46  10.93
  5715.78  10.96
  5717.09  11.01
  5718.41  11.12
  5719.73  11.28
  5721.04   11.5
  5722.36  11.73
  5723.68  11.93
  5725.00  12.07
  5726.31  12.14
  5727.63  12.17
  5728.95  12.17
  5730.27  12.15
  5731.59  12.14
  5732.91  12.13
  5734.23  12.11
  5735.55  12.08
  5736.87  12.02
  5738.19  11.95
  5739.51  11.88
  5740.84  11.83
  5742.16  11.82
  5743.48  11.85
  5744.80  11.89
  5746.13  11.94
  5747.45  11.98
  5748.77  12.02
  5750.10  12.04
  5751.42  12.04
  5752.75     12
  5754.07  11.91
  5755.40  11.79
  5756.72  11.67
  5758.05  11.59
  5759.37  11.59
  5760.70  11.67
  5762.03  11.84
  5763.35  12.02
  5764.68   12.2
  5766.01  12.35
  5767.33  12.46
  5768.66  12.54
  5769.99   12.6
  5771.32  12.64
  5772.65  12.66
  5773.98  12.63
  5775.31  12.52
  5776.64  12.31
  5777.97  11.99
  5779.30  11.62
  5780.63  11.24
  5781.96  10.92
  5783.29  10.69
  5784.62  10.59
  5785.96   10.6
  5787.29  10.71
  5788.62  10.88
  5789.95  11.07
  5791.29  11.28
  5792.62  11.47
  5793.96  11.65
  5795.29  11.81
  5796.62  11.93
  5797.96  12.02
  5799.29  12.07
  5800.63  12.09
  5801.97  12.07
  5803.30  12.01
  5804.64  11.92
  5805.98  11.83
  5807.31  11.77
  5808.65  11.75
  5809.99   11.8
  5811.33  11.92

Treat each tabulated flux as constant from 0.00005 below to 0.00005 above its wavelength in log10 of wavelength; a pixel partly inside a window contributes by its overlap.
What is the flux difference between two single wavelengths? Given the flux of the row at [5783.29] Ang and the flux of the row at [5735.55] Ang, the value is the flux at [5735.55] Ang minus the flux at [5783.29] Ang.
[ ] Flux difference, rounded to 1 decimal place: 1.4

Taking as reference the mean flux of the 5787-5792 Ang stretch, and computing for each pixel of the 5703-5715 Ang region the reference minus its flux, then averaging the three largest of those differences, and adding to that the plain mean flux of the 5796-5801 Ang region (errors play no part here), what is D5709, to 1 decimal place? 12.2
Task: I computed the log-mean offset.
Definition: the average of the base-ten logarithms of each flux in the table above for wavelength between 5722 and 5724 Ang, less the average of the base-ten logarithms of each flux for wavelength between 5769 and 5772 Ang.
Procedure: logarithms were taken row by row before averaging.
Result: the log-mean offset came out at -0.028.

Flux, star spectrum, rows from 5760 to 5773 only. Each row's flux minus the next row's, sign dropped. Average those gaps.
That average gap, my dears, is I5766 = 0.110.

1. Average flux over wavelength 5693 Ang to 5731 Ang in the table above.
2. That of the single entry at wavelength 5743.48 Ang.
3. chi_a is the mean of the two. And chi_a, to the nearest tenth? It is 11.6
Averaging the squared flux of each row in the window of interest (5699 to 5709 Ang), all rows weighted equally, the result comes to 118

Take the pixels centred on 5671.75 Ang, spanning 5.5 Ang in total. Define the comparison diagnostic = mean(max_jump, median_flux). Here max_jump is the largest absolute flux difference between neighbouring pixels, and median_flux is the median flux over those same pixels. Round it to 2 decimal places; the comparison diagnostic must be 5.88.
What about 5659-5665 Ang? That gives 6.00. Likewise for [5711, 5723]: 5.62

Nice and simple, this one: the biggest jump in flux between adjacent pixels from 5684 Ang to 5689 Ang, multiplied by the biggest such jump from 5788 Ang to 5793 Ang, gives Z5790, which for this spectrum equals 0.0105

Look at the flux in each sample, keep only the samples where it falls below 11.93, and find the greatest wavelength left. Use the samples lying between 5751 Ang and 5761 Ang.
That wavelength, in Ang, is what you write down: 5760.70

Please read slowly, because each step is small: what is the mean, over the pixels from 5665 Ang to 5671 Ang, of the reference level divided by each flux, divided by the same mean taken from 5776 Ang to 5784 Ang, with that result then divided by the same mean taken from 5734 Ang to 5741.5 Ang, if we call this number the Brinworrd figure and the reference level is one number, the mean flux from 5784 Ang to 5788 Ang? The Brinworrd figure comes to 1.10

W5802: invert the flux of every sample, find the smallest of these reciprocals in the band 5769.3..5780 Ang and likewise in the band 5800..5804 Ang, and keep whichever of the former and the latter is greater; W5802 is 0.083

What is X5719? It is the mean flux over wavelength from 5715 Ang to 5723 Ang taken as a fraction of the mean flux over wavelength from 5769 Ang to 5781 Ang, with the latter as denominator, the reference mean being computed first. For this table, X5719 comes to 0.92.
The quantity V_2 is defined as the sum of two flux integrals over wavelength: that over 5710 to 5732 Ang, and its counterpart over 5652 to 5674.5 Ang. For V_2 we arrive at 520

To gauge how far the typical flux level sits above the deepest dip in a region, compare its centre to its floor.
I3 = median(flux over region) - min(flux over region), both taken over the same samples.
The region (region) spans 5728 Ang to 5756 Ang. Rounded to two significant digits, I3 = 0.21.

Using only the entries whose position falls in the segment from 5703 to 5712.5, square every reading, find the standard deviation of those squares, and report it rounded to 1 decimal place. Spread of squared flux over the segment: 0.2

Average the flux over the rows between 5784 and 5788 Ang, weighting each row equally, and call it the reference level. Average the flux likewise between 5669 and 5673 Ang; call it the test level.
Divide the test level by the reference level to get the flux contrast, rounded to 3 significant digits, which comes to 1.10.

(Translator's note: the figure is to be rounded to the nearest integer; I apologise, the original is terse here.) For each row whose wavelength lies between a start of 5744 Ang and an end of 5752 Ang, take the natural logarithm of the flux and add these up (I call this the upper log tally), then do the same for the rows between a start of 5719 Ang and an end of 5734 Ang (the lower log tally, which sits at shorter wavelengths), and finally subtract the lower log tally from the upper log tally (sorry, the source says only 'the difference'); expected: -12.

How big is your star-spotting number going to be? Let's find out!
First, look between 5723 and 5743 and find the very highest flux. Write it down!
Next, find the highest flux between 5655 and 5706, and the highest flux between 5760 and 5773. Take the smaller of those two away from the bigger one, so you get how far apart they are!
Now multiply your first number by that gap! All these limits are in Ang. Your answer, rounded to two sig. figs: 8.4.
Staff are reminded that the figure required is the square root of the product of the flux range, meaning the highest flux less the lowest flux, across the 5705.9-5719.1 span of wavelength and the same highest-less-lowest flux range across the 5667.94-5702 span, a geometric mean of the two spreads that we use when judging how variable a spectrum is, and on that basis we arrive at 0.49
